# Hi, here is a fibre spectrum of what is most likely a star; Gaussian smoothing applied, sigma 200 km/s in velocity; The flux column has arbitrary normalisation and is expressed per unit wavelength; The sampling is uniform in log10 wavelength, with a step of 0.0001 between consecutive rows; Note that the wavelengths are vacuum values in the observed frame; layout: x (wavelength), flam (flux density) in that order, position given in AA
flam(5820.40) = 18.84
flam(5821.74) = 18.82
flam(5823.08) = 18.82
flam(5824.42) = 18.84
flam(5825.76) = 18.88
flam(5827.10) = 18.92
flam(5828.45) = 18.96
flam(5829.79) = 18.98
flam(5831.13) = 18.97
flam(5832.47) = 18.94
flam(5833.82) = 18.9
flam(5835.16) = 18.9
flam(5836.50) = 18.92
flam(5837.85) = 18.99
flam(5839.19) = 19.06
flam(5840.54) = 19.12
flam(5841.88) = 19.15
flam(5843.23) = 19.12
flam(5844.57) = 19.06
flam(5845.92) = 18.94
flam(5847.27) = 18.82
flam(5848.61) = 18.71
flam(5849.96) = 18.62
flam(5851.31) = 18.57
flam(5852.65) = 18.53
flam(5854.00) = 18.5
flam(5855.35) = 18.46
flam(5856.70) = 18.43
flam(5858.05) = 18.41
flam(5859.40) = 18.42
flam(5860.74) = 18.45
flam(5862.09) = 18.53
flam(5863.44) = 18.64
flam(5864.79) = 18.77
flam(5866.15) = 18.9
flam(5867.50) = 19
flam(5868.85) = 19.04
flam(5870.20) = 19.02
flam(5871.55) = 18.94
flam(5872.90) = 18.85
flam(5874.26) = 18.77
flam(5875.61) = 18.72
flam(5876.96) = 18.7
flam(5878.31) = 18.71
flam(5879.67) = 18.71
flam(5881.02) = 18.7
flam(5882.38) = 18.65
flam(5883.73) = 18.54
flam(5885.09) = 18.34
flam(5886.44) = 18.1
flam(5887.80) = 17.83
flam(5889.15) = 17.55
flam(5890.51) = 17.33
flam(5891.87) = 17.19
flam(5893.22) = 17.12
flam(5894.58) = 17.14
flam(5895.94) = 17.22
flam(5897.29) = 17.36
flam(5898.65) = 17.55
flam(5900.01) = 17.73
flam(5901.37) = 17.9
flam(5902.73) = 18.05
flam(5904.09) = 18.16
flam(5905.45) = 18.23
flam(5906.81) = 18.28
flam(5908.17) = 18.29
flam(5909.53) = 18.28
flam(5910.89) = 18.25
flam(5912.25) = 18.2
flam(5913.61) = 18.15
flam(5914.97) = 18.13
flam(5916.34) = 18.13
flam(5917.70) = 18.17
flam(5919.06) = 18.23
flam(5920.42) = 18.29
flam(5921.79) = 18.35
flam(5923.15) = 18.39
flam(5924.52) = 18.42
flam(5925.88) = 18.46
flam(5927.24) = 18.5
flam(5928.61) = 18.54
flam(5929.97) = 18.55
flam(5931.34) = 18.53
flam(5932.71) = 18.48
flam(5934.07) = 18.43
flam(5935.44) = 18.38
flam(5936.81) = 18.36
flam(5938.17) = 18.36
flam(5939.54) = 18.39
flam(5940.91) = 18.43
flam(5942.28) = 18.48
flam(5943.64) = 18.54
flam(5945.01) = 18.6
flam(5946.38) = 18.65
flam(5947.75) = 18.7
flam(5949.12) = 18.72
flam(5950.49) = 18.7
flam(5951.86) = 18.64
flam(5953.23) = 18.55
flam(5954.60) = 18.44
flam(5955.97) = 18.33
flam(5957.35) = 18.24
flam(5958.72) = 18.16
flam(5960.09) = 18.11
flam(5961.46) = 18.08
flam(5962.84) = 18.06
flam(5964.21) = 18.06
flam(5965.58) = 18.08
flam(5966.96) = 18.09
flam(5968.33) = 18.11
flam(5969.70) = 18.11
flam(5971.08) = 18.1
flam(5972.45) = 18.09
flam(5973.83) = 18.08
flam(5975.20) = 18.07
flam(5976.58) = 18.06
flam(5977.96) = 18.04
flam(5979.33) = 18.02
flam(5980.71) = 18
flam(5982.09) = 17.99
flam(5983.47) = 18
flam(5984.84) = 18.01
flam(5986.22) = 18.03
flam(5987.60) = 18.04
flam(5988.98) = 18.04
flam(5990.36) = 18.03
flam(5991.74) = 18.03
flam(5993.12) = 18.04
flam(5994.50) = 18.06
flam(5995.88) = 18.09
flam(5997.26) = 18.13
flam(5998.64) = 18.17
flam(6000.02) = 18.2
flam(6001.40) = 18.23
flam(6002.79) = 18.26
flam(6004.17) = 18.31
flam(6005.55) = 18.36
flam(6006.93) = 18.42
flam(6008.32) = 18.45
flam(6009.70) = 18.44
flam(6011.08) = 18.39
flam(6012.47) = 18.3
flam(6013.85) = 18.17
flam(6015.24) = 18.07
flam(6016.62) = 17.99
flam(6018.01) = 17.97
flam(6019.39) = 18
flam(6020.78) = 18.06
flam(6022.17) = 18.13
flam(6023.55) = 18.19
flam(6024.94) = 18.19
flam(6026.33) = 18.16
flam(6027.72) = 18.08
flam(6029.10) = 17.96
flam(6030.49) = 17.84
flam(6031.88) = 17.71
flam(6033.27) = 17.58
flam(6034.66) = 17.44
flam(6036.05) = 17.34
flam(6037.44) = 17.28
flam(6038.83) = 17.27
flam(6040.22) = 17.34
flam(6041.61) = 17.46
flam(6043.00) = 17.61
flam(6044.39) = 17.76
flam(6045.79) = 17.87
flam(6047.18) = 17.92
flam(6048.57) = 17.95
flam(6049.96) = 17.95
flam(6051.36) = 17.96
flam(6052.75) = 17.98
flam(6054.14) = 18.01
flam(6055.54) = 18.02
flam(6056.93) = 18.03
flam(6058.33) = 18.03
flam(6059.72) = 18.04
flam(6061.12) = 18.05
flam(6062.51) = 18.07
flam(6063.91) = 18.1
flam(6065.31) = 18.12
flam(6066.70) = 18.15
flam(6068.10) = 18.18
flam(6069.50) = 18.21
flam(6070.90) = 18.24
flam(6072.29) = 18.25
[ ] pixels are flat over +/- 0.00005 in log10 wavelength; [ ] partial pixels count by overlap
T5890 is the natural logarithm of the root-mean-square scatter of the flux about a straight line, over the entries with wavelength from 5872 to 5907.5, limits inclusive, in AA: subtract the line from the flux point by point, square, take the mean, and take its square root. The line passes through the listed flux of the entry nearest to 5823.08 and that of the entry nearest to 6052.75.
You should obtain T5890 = -0.26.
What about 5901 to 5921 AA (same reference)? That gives -1.09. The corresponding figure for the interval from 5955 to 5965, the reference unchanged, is -1.66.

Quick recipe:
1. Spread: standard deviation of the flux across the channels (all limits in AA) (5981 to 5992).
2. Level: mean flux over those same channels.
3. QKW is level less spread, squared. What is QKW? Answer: 324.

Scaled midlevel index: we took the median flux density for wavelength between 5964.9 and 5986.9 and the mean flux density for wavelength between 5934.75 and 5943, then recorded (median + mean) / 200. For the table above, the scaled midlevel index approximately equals 0.182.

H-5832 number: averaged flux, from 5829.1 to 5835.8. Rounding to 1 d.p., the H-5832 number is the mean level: 18.9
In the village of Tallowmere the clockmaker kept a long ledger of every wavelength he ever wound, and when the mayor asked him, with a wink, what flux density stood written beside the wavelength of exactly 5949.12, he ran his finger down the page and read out 18.72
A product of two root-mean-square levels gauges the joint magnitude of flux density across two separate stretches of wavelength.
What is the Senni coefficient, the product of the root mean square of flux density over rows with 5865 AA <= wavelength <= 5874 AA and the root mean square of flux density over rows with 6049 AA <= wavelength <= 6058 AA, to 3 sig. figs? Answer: 341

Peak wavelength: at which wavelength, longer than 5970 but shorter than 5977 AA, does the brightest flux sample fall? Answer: 5971.08 AA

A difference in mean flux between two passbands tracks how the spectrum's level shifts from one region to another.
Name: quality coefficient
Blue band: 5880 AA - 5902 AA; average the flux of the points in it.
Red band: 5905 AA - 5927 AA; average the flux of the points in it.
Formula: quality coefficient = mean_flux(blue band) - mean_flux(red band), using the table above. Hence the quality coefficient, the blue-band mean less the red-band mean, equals -0.5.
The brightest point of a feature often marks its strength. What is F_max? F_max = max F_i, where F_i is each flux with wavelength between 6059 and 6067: 18.15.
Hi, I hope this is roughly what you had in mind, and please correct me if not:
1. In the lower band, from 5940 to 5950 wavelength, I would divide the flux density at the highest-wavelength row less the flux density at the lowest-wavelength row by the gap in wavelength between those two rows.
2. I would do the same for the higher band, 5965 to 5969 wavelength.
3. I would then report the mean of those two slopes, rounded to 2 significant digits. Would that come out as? 0.023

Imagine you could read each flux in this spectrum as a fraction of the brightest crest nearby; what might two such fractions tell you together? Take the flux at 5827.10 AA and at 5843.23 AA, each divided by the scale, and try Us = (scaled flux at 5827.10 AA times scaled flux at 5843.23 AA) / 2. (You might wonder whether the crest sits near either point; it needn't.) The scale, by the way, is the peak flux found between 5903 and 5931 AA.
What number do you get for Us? 0.526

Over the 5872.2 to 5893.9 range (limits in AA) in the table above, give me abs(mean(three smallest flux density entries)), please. 17.2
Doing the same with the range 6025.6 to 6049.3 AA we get 17.3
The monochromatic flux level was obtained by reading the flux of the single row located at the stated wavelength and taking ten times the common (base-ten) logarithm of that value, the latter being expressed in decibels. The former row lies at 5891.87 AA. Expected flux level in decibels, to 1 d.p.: 12.4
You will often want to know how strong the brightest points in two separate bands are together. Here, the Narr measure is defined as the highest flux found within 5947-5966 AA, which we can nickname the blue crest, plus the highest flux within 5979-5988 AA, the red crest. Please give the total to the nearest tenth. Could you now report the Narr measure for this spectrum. 36.8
